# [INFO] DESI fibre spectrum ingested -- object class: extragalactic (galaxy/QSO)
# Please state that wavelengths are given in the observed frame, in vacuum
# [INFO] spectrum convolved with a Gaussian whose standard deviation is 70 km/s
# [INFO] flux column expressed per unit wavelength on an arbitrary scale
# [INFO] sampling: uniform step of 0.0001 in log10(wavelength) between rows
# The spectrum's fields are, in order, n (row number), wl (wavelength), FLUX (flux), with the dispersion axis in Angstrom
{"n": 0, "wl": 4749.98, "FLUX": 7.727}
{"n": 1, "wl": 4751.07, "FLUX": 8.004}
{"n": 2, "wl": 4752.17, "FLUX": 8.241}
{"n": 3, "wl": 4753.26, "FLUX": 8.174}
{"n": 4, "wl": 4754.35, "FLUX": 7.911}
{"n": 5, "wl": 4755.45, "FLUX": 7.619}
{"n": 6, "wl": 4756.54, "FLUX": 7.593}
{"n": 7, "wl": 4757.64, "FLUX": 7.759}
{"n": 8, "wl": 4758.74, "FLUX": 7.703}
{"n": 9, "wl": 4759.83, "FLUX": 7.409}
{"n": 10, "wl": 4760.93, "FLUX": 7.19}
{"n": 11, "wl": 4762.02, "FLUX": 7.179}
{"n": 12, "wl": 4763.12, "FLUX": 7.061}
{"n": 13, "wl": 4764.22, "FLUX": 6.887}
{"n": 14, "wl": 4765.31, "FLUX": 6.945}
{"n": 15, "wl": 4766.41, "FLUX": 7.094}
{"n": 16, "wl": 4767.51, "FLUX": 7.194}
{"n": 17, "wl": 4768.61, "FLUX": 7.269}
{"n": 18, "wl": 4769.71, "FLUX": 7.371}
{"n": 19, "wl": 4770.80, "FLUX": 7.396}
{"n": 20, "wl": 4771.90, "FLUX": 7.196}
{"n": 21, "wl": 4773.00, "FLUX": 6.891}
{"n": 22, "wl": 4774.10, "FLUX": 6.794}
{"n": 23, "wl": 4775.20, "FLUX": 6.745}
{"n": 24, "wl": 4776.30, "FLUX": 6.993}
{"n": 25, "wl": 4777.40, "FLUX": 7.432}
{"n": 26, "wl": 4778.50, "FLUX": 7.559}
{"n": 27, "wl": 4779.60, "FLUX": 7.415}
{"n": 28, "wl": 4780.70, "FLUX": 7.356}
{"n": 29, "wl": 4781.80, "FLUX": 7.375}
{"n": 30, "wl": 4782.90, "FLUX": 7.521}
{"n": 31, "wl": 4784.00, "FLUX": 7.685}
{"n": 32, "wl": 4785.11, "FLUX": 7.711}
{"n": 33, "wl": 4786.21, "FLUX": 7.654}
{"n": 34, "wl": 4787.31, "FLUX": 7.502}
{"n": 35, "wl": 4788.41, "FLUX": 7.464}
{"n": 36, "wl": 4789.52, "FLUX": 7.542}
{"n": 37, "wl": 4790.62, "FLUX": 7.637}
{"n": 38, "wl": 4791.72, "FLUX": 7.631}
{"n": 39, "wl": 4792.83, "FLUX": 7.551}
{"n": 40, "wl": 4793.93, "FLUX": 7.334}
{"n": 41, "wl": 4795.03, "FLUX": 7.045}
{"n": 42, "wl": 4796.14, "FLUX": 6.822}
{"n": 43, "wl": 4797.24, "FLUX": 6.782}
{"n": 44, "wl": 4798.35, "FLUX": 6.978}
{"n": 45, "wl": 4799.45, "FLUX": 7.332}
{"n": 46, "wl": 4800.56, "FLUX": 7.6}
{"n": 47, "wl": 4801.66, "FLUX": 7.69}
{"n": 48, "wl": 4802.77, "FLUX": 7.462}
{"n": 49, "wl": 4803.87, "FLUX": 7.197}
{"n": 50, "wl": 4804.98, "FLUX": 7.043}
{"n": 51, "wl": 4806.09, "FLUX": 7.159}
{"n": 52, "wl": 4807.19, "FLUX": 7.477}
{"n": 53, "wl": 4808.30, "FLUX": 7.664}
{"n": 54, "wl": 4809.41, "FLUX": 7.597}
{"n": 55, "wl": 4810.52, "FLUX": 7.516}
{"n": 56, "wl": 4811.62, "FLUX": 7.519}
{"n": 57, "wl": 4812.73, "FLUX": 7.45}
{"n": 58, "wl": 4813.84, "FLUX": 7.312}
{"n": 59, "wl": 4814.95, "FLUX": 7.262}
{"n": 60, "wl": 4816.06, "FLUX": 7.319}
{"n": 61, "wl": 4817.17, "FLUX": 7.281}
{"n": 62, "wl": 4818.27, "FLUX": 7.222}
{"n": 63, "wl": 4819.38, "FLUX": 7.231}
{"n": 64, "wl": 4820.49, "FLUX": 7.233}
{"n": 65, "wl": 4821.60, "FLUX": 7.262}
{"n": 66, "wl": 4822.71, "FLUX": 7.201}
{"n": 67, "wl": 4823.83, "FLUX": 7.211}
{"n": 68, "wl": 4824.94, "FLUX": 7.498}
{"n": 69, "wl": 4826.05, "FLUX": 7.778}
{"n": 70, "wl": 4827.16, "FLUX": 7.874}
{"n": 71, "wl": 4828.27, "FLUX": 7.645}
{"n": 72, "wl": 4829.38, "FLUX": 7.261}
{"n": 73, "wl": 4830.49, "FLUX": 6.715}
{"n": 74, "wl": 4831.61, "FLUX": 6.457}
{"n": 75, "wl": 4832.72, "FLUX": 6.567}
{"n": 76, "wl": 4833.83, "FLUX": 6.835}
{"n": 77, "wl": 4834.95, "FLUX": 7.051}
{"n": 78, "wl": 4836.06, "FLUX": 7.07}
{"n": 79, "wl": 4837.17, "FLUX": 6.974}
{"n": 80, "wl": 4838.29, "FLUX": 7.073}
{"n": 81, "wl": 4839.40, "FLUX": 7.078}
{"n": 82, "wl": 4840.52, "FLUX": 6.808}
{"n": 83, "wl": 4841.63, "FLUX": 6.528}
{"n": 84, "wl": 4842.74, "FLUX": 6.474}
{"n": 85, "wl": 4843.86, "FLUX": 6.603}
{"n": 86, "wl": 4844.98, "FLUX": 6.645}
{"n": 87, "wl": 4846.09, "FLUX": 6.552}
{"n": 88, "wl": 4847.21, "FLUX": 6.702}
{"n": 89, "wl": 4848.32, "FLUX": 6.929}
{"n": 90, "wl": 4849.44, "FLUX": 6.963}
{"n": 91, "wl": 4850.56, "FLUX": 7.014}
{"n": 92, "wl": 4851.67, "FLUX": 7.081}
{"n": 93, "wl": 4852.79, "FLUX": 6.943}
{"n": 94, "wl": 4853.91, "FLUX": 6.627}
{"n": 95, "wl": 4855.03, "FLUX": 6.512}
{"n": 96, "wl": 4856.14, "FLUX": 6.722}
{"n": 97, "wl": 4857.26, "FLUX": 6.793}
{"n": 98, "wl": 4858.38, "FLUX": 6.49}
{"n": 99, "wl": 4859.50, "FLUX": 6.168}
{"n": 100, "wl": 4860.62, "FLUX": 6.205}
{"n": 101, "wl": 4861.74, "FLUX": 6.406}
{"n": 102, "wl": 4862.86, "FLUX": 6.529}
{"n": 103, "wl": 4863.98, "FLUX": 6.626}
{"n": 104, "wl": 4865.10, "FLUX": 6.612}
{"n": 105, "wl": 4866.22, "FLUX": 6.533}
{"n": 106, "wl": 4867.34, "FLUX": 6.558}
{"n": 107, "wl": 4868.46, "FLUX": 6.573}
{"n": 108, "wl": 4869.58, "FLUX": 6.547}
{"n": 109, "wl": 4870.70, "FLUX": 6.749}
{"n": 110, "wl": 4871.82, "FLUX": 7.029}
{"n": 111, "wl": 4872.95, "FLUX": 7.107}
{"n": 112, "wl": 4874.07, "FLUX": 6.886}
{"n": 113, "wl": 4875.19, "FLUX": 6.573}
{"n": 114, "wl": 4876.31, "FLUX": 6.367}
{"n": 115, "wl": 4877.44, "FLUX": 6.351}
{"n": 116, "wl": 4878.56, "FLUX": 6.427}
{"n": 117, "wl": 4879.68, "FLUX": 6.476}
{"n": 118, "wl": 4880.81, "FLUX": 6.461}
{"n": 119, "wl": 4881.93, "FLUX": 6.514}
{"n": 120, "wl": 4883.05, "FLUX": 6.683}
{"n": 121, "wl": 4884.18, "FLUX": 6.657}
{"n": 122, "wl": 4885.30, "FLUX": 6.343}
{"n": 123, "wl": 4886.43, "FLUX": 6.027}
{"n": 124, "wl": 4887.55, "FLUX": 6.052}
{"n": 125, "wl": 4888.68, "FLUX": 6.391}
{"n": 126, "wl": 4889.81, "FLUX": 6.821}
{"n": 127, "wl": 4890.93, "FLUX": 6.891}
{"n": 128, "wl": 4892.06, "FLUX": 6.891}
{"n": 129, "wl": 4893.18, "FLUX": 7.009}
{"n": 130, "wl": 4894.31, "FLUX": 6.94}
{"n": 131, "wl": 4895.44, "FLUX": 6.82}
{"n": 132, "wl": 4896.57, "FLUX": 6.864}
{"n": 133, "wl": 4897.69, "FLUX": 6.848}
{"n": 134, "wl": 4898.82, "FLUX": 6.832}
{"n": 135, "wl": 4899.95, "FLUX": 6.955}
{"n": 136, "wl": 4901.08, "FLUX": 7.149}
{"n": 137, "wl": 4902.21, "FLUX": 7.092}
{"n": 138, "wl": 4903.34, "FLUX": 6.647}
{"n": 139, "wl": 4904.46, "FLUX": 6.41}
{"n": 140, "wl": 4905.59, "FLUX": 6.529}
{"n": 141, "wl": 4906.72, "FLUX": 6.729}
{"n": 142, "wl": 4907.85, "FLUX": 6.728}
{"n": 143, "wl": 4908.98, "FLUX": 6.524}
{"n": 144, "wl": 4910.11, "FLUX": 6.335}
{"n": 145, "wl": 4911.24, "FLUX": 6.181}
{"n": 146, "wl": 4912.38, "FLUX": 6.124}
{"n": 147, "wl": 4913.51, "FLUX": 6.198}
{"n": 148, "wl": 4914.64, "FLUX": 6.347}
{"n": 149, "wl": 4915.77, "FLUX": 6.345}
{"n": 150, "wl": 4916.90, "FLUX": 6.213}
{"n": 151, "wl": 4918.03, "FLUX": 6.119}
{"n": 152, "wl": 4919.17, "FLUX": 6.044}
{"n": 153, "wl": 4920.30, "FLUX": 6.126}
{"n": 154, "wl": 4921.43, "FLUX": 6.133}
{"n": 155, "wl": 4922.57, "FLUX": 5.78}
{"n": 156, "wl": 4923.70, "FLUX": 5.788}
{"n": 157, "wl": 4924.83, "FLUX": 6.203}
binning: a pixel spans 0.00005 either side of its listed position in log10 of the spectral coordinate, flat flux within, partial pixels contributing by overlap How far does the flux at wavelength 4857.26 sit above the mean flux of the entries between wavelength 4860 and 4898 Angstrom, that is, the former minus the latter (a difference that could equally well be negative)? 0.2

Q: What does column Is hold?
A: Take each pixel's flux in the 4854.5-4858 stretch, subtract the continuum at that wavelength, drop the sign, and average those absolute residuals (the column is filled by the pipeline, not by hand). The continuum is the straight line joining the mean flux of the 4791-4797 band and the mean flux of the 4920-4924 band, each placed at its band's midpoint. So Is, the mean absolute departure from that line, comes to 0.13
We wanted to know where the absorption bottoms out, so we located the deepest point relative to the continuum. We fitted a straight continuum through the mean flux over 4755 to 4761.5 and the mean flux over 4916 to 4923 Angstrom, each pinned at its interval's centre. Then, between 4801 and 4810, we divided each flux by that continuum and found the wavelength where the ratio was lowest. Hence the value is 4804.98 Angstrom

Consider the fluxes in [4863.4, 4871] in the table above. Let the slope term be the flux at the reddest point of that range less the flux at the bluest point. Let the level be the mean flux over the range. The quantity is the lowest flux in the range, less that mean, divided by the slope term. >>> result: -0.5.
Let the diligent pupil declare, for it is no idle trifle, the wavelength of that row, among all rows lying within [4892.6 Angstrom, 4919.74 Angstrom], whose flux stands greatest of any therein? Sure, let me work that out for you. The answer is 4901.08 Angstrom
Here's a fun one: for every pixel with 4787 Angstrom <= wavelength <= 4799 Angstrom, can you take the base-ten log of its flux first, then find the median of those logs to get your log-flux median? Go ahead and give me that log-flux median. 0.873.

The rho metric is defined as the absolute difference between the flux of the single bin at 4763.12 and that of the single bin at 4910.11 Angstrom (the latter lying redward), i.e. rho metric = 0.73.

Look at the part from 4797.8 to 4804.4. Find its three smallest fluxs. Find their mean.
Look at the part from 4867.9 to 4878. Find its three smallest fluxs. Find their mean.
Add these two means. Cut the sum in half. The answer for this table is 6.80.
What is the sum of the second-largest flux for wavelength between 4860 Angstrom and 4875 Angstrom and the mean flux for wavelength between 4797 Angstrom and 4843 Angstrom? 14.2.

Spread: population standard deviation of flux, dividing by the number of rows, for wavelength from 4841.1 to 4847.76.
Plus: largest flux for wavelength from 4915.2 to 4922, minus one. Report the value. 5.4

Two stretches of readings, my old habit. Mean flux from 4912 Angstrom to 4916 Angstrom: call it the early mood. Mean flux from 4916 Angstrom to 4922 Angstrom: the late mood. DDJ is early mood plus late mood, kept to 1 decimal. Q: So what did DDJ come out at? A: 12.4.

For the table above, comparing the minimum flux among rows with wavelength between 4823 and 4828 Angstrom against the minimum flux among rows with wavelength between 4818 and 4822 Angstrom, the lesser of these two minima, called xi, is 7.21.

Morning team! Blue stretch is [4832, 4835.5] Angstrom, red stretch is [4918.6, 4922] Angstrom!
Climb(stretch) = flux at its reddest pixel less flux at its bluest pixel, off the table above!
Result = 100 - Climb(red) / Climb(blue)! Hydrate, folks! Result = 100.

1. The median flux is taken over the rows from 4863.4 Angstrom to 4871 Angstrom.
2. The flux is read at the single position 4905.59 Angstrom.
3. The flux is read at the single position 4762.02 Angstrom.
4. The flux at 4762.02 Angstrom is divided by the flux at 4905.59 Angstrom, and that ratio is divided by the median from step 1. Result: 0.167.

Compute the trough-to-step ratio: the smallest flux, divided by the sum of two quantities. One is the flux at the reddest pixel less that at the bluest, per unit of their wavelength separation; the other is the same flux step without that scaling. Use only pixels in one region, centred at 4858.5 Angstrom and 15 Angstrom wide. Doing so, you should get -12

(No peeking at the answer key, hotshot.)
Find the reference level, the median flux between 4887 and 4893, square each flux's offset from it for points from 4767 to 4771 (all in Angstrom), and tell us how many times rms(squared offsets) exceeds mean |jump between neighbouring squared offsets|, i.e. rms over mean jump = 4.0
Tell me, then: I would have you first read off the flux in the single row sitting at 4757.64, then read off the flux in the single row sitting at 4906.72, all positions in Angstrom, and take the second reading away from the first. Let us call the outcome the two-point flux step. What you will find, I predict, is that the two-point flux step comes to 1.0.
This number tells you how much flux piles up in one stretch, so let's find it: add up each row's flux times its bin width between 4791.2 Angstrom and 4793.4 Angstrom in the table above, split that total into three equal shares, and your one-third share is 5.6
